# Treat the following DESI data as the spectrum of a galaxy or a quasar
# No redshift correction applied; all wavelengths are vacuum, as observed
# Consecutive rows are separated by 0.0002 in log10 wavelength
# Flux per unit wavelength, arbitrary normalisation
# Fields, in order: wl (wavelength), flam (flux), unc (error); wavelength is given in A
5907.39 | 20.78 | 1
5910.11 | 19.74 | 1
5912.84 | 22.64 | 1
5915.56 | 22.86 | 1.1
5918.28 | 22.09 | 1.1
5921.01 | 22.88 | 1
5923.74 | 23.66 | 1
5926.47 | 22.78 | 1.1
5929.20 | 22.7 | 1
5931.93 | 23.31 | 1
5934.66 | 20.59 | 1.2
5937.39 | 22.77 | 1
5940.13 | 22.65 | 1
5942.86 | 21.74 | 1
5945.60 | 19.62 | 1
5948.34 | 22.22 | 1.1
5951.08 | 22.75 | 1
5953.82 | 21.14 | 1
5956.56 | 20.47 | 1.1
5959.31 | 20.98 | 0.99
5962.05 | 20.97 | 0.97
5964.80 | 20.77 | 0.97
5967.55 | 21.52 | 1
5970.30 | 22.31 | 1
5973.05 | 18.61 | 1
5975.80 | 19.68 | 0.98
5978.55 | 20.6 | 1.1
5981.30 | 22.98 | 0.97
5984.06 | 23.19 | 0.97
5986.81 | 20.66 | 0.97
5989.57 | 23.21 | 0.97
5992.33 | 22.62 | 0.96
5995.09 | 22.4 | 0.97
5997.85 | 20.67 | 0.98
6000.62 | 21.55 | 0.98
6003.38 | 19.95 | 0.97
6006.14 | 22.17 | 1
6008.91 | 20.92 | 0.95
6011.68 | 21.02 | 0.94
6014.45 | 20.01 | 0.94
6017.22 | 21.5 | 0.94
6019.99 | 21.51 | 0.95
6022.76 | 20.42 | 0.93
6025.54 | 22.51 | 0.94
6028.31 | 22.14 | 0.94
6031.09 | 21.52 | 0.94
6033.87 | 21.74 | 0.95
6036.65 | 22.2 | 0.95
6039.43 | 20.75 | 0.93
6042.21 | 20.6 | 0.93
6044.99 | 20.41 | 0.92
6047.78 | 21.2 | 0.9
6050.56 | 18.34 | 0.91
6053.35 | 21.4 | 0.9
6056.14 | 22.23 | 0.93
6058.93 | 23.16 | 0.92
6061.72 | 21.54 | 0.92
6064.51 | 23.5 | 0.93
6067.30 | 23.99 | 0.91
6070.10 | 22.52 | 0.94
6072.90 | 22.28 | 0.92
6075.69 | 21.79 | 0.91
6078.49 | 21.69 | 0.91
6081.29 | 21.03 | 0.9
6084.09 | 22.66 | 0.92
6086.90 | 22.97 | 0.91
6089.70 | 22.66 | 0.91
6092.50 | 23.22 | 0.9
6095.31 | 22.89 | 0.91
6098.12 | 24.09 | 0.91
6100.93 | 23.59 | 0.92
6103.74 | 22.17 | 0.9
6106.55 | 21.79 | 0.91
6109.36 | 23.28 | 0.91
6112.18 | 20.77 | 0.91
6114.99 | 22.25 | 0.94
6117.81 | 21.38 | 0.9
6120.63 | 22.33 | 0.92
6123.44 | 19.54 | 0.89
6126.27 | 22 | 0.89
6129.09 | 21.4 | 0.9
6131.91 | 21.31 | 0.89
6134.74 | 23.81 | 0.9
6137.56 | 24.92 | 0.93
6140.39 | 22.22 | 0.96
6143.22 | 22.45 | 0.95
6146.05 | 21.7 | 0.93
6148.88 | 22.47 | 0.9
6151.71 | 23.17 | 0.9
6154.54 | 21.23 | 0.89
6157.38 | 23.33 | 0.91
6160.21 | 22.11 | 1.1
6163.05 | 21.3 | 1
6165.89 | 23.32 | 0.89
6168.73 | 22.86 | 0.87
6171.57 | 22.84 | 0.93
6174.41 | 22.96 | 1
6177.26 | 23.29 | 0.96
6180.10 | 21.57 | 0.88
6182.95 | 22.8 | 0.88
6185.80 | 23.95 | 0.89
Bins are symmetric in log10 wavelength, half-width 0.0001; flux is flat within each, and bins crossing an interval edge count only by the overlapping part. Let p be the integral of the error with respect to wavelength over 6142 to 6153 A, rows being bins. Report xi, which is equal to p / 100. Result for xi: 0.1012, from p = 10.1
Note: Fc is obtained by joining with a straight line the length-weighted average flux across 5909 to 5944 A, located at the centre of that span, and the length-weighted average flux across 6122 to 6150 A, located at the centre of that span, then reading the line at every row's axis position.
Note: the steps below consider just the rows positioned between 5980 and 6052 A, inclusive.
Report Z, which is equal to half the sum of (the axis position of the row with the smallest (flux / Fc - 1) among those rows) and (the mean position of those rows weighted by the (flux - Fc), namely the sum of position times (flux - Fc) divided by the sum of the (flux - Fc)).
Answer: 6039.4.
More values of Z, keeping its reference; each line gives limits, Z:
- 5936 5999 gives 5969.7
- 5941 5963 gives 5949.4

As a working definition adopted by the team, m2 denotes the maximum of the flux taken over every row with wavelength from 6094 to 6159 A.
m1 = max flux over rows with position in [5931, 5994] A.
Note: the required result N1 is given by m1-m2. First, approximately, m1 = 23.31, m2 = 24.92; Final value -1.6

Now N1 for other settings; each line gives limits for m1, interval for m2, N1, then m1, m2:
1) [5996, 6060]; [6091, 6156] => -1.8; 23.16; 24.92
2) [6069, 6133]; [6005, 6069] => 0.1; 24.09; 23.99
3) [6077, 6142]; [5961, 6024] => 1.7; 24.92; 23.21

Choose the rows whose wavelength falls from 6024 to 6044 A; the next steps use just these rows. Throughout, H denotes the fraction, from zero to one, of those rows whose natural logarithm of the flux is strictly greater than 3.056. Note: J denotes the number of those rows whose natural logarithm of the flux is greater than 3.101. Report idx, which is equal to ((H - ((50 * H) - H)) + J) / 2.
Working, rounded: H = 0.71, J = 1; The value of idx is -16.6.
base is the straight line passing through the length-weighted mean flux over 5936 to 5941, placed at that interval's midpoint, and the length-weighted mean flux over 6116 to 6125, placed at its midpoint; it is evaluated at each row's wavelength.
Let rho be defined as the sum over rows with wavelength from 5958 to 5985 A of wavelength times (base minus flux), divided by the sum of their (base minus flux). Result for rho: 5968.6 A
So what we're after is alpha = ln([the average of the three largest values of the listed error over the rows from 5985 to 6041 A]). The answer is -0.01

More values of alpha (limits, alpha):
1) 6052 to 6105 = -0.07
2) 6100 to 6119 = -0.08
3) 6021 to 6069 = -0.05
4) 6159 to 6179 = 0.03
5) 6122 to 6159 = -0.05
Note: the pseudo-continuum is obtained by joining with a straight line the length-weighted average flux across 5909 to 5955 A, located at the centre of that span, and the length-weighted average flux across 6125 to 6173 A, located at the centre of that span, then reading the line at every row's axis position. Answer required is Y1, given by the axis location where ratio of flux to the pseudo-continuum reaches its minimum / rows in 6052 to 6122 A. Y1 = 6112.18 A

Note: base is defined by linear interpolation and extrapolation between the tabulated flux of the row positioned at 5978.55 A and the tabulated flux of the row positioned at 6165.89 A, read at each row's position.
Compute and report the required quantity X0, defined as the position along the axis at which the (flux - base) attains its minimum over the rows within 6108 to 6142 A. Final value 6123.44 A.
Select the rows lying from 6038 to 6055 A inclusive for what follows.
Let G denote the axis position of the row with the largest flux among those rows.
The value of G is 6053.35 A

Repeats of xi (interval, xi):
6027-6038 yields 0.1039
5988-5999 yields 0.1067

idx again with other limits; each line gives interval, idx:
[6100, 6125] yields -16.7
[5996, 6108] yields -9.8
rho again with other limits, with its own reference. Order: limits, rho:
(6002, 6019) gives 6009.9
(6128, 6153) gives 6141.4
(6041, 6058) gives 6047.2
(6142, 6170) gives 6157.1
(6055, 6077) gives 6065.6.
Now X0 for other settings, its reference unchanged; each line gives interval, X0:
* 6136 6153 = 6146.05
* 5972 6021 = 5973.05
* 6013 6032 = 6014.45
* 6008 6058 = 6050.56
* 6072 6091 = 6081.29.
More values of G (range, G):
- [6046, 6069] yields 6067.30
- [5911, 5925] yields 5923.74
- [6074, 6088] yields 6086.90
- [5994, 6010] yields 5995.09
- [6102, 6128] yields 6109.36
